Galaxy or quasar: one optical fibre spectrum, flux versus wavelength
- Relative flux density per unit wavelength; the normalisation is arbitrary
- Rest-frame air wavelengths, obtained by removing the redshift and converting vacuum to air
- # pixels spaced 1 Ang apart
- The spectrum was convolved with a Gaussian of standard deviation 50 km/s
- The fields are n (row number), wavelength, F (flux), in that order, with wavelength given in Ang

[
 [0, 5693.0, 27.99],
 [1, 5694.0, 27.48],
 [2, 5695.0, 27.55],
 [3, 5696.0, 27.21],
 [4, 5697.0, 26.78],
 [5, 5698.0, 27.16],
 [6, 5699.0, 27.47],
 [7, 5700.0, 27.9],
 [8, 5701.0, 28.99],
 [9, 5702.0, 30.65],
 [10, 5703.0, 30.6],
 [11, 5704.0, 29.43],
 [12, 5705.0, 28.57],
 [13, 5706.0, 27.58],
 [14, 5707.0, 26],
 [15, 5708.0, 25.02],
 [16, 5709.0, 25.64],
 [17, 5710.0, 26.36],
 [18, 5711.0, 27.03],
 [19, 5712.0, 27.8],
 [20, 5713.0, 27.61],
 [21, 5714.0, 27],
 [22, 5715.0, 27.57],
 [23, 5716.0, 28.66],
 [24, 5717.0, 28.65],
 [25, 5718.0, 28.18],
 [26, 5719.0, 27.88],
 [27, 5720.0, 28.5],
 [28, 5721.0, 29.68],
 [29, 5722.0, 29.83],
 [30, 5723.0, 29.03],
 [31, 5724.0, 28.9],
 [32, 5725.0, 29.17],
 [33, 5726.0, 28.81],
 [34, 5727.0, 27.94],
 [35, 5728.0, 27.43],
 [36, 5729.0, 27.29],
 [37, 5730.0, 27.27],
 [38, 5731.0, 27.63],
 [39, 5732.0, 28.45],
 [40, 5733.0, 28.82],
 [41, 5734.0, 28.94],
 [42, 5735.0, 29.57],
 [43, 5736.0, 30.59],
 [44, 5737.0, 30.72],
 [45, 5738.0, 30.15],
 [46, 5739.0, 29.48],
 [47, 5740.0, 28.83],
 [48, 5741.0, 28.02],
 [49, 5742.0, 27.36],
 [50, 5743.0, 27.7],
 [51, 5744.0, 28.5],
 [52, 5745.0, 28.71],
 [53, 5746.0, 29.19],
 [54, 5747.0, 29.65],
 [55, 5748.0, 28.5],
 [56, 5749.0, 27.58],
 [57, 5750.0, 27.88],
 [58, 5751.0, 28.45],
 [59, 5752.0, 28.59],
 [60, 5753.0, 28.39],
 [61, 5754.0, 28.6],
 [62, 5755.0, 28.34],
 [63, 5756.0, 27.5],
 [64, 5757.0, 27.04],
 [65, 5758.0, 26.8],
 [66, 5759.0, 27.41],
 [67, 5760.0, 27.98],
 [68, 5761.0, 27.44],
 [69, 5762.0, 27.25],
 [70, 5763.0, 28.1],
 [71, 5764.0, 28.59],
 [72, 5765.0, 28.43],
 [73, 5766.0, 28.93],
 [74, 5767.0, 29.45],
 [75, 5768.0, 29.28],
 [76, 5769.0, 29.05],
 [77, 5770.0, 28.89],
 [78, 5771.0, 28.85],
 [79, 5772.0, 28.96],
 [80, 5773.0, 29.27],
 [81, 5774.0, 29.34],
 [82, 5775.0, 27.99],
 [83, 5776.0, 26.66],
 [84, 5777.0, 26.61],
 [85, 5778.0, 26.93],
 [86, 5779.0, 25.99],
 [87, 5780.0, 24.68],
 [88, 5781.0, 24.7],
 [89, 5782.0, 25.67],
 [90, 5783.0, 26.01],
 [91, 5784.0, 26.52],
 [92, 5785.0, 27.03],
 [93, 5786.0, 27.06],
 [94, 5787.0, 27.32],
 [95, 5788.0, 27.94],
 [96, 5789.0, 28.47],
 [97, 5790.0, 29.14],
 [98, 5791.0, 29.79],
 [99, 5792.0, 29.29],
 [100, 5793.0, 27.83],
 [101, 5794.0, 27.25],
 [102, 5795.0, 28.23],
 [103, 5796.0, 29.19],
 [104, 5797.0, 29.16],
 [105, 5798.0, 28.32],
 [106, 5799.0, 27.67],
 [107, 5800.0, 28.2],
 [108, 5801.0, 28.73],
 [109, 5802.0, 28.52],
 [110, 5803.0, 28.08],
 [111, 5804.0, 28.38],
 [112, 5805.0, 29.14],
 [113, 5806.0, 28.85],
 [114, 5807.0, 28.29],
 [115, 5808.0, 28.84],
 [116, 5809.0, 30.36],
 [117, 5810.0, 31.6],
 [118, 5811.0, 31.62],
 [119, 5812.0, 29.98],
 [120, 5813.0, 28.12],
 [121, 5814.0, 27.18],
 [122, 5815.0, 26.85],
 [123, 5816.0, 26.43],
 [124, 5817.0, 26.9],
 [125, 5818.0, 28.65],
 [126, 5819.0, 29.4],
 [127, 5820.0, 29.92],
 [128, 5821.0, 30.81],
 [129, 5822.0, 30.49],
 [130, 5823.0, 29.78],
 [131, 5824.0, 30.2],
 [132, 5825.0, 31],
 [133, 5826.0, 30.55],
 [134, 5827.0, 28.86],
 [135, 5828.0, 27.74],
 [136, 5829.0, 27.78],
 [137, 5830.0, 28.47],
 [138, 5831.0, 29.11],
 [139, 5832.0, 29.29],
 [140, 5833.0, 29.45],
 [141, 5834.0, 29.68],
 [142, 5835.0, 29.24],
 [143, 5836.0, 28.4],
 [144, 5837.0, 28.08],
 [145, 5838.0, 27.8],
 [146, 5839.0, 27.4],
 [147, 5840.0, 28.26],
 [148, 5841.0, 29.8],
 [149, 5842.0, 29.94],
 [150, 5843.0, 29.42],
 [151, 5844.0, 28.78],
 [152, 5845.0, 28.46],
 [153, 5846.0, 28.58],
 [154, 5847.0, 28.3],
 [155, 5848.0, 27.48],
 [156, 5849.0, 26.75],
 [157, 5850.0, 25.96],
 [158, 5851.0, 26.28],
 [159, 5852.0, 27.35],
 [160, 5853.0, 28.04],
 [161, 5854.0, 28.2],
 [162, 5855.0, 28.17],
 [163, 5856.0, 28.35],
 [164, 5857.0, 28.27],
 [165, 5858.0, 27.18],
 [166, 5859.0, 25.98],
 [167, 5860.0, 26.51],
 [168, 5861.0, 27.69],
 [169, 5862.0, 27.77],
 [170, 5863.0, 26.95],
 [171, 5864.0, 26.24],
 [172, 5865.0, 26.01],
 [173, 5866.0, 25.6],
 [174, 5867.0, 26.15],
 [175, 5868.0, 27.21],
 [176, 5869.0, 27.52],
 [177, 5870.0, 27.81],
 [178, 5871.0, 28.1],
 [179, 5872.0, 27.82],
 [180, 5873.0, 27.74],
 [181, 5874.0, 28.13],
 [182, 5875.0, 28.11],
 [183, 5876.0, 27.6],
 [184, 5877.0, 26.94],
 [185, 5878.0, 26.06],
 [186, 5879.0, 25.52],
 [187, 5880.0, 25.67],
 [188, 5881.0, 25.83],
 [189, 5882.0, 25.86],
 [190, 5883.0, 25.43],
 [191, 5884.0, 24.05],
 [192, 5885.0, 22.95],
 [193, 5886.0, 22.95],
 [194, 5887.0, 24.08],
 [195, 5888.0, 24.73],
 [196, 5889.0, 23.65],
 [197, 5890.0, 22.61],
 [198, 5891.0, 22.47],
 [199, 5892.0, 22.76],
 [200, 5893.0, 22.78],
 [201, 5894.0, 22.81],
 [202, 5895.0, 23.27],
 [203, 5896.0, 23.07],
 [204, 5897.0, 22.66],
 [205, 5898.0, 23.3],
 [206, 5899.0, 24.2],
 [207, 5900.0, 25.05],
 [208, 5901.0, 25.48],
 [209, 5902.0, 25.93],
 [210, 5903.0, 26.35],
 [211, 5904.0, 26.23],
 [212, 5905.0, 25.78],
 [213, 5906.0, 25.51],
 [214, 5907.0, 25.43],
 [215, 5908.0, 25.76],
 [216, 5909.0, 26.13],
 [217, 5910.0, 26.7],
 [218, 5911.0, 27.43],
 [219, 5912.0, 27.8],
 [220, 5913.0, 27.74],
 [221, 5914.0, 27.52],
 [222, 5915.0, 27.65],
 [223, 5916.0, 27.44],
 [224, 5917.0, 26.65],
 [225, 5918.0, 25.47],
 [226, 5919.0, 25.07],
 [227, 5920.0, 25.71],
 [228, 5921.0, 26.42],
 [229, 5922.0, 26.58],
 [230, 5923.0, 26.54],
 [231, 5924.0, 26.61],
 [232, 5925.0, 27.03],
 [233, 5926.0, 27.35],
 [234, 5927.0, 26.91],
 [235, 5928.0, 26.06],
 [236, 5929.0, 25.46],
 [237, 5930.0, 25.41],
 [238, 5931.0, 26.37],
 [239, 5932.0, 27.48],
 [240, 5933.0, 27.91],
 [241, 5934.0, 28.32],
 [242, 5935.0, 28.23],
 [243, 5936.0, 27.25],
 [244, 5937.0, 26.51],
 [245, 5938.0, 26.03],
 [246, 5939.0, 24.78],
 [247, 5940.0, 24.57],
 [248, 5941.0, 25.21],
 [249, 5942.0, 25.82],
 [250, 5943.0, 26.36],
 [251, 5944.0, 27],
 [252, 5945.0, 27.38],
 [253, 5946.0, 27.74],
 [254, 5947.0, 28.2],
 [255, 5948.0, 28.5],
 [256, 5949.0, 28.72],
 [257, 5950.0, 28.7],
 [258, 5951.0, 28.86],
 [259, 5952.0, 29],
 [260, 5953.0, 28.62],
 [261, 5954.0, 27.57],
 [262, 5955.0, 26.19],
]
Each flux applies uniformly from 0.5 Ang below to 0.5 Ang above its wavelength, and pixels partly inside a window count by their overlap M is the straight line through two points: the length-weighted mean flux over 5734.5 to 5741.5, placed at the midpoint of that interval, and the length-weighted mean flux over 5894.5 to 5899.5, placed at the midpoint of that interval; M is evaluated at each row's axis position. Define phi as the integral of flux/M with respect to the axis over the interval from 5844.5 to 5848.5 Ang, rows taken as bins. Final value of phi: 4.5 Ang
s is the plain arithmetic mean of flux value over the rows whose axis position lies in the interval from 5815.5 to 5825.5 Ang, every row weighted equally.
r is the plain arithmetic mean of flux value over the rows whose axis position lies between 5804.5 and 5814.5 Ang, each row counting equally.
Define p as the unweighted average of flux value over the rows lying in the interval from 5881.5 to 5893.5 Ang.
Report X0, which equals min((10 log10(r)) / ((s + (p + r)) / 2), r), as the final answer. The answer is 0.356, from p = 24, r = 29.4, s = 29.4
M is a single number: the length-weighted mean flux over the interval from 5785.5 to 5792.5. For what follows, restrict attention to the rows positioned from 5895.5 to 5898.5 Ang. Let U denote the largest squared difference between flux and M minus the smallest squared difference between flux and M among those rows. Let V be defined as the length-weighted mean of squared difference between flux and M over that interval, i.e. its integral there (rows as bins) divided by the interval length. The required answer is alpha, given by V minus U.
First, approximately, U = 7.0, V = 29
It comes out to 22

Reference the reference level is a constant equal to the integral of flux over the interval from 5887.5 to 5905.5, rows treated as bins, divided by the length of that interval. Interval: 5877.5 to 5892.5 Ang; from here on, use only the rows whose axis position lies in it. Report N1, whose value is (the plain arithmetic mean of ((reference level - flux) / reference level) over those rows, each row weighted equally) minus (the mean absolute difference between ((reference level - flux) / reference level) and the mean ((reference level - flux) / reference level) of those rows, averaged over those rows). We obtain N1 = -0.060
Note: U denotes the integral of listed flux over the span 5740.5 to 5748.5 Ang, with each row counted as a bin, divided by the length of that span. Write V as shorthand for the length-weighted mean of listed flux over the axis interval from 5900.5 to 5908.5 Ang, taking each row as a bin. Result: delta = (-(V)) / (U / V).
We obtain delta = -23.4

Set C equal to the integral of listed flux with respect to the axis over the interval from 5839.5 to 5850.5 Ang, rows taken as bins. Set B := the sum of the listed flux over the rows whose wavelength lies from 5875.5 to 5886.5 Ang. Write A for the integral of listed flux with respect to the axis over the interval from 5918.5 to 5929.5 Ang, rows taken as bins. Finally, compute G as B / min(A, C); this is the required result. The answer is 0.96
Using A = 290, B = 279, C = 312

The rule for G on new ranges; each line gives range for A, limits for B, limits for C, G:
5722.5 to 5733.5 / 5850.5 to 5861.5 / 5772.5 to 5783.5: 1.03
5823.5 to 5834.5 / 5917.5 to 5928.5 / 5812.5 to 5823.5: 0.92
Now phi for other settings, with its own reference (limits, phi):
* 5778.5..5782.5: 3.6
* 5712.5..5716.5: 3.6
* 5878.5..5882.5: 4.3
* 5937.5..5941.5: 4.7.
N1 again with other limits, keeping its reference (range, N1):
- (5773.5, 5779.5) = -0.172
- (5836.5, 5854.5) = -0.200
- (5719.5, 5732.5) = -0.213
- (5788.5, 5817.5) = -0.229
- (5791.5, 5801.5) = -0.203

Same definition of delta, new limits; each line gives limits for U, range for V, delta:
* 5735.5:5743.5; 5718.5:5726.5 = -28.8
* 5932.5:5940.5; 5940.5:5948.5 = -27.4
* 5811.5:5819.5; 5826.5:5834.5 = -29.7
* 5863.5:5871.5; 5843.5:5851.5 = -28.3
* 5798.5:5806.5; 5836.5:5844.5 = -28.9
